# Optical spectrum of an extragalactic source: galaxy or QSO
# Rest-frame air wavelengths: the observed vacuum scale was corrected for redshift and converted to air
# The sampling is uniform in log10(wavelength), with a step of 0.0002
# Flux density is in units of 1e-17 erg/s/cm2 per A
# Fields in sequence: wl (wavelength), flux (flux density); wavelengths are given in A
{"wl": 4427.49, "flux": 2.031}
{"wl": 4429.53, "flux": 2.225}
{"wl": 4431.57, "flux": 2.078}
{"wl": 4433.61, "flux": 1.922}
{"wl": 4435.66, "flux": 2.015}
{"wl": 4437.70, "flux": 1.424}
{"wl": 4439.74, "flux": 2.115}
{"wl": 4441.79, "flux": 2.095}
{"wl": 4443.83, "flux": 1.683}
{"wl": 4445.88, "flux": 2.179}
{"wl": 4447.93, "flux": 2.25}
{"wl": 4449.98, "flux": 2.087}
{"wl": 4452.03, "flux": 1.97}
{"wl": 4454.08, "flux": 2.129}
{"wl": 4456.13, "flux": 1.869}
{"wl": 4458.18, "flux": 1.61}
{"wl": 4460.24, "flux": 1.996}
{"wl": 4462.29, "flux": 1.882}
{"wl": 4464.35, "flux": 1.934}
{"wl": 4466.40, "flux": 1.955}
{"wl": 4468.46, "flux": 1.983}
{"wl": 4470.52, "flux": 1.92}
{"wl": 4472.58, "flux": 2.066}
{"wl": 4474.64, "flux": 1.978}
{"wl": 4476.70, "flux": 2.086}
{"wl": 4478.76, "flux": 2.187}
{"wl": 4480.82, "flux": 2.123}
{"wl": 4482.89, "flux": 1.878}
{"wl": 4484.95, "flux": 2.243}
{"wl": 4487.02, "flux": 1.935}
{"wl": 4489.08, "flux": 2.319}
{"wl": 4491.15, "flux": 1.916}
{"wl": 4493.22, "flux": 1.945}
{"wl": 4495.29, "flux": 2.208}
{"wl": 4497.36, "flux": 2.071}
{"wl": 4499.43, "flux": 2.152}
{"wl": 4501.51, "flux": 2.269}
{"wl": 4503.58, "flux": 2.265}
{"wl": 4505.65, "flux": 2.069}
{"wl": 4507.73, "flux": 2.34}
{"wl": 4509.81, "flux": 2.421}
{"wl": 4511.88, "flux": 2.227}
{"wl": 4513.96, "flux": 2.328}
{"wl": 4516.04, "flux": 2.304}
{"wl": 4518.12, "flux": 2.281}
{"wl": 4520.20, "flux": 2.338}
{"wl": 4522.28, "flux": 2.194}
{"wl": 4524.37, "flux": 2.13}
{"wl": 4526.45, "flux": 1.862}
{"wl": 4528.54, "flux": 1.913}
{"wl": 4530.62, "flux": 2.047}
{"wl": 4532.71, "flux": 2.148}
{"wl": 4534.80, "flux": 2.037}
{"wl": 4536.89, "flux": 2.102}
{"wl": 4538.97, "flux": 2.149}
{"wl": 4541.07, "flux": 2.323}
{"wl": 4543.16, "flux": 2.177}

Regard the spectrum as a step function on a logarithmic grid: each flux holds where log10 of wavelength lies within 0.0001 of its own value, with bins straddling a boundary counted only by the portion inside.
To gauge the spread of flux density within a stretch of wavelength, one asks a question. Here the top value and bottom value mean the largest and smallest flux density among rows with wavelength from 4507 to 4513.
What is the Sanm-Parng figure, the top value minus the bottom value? 0.19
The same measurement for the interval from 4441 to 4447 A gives 0.50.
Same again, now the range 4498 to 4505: 0.12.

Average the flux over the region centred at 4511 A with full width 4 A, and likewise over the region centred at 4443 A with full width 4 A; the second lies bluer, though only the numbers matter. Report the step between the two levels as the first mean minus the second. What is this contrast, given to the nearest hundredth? 0.43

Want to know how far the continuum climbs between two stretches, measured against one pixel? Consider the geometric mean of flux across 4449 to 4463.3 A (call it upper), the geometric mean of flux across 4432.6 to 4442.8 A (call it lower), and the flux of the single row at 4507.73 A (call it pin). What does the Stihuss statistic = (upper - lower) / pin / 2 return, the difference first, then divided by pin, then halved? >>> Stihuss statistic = 0.01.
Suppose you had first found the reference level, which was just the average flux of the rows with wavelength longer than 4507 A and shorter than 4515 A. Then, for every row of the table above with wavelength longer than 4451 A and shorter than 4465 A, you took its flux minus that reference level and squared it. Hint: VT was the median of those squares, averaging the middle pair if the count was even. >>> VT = 0.16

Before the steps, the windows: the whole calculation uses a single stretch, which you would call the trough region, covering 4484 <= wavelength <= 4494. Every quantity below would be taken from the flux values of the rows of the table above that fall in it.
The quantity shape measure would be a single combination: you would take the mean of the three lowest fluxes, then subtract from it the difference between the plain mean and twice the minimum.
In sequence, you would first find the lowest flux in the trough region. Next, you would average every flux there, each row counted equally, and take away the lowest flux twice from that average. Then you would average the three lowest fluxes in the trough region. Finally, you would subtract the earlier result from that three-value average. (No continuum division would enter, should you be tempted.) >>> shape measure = 3.7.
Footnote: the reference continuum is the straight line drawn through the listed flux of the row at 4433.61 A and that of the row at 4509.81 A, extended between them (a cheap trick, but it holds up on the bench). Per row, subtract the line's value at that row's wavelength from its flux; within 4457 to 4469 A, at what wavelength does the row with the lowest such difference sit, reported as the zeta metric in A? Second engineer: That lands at 4458.18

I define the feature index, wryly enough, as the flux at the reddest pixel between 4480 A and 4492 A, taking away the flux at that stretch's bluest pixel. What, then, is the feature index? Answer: -0.21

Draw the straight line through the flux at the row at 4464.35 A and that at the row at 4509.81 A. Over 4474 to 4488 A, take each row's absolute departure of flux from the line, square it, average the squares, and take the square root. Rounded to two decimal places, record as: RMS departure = 0.14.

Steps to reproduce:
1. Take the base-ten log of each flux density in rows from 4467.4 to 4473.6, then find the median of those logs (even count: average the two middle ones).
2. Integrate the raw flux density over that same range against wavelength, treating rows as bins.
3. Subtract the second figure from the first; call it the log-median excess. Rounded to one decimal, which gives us -12.0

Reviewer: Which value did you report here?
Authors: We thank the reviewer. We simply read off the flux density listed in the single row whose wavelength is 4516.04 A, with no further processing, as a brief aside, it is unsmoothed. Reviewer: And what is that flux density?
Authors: 2.304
